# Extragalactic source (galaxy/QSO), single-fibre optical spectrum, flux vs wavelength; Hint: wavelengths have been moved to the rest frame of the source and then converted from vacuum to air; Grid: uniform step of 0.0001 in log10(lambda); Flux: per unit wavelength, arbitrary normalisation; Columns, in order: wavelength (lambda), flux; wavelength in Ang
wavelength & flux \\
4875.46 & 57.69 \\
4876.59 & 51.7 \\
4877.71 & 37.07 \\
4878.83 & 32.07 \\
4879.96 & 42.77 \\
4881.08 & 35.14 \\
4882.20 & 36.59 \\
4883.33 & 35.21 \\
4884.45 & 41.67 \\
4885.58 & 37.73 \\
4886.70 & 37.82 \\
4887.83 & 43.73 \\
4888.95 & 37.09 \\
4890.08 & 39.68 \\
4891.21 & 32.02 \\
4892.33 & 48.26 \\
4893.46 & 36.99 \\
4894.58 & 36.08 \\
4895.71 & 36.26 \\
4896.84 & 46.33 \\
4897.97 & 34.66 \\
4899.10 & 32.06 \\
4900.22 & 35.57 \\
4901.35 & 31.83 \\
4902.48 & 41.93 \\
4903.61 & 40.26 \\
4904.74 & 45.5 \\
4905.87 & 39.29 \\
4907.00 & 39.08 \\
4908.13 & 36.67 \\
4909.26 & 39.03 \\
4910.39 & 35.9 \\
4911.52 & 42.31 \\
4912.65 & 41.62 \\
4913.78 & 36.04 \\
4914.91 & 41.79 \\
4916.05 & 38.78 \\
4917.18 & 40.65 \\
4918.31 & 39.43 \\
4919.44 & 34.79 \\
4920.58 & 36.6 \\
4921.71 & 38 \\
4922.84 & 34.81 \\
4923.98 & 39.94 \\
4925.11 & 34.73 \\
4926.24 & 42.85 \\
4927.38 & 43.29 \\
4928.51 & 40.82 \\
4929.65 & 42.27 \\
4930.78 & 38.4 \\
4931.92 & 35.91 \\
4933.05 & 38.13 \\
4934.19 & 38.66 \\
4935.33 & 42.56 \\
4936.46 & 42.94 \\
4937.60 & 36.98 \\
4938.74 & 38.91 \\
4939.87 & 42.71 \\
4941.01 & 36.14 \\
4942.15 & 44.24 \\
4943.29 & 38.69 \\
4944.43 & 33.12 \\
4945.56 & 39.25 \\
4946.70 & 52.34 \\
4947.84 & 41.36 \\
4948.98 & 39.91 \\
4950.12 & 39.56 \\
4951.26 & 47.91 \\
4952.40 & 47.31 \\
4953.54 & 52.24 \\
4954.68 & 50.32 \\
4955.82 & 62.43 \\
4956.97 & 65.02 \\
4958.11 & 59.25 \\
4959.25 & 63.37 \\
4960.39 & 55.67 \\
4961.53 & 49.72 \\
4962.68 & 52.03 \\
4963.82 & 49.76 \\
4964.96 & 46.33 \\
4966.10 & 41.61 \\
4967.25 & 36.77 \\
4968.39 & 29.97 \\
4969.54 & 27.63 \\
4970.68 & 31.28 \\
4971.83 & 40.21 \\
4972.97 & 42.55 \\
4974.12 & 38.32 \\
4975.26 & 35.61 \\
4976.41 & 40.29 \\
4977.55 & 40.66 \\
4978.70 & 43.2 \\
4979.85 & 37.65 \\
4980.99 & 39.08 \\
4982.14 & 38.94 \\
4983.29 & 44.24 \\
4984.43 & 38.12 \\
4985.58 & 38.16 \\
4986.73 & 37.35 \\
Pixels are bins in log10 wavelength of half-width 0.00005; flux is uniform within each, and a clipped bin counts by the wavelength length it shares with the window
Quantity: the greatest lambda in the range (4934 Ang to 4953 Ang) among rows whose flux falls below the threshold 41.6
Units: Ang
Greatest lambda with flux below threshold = 4950.12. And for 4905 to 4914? 4913.78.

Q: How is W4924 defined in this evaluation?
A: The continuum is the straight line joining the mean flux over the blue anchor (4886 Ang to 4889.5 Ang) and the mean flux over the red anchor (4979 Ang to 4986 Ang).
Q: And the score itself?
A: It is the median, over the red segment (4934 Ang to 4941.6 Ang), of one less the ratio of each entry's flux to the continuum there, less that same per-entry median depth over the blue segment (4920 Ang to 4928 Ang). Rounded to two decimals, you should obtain -0.02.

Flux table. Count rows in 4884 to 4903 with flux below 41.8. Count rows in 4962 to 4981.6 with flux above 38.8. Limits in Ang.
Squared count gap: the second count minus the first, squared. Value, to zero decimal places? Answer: 9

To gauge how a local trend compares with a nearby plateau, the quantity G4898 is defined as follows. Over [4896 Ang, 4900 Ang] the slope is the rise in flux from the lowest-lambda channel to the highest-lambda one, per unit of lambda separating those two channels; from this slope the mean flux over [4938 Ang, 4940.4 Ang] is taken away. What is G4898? -47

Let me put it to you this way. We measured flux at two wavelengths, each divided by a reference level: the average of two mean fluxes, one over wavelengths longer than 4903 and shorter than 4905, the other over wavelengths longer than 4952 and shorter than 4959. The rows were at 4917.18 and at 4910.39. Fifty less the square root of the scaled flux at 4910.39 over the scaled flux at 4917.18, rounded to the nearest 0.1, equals 49.1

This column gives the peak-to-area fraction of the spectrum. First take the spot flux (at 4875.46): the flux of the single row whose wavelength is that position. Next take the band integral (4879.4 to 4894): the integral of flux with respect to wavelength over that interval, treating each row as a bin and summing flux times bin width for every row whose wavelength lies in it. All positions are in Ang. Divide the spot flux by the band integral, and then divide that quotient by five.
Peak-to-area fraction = 0.020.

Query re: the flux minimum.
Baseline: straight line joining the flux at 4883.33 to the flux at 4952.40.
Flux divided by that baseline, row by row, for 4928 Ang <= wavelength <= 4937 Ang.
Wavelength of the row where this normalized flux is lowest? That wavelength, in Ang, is 4931.92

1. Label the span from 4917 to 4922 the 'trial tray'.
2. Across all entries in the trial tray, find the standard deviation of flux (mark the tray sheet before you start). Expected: 2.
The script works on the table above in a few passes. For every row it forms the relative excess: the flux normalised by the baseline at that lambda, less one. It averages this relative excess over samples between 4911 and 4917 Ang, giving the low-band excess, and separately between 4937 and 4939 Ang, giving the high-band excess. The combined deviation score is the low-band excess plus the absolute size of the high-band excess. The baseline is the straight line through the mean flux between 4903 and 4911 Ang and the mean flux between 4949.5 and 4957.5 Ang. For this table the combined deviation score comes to 0.18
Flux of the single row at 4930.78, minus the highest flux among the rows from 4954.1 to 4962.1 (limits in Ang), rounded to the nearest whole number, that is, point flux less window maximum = -27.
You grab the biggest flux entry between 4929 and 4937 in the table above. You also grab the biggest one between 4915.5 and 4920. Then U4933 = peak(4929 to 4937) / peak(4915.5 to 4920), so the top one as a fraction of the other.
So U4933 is 1.06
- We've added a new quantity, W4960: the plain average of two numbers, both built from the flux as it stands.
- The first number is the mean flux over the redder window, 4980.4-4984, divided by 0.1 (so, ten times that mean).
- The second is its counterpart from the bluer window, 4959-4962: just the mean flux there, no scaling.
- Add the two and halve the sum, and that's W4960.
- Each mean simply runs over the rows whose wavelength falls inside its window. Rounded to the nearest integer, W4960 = 232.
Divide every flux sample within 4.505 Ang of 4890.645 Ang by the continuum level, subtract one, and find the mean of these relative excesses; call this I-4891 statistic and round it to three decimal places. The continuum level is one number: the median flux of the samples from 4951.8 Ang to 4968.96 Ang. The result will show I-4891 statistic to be -0.226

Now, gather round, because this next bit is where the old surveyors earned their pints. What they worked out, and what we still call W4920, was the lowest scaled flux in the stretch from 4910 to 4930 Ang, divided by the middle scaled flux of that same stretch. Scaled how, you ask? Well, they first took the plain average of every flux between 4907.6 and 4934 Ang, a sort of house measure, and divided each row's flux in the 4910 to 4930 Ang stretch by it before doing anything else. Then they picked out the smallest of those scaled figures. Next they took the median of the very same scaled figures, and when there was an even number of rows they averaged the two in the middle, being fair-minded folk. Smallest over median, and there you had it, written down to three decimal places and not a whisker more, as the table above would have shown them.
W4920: 0.875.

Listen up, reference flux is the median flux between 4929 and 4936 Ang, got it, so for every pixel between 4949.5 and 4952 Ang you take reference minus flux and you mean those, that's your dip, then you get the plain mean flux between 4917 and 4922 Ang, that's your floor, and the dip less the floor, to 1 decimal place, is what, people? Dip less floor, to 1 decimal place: -43.1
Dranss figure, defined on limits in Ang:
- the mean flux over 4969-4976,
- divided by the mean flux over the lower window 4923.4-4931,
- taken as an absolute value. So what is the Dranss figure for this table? 0.89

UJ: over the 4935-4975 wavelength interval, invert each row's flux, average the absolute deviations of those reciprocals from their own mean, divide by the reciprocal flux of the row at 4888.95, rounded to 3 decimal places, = 0.139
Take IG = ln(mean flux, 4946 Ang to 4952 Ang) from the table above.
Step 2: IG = 3.79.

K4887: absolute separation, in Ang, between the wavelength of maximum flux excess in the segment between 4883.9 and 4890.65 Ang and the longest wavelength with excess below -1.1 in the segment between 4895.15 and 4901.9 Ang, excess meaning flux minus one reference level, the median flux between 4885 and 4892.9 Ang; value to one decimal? 13.5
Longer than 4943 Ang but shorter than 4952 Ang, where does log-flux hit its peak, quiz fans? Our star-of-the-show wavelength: 4946.70 Ang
